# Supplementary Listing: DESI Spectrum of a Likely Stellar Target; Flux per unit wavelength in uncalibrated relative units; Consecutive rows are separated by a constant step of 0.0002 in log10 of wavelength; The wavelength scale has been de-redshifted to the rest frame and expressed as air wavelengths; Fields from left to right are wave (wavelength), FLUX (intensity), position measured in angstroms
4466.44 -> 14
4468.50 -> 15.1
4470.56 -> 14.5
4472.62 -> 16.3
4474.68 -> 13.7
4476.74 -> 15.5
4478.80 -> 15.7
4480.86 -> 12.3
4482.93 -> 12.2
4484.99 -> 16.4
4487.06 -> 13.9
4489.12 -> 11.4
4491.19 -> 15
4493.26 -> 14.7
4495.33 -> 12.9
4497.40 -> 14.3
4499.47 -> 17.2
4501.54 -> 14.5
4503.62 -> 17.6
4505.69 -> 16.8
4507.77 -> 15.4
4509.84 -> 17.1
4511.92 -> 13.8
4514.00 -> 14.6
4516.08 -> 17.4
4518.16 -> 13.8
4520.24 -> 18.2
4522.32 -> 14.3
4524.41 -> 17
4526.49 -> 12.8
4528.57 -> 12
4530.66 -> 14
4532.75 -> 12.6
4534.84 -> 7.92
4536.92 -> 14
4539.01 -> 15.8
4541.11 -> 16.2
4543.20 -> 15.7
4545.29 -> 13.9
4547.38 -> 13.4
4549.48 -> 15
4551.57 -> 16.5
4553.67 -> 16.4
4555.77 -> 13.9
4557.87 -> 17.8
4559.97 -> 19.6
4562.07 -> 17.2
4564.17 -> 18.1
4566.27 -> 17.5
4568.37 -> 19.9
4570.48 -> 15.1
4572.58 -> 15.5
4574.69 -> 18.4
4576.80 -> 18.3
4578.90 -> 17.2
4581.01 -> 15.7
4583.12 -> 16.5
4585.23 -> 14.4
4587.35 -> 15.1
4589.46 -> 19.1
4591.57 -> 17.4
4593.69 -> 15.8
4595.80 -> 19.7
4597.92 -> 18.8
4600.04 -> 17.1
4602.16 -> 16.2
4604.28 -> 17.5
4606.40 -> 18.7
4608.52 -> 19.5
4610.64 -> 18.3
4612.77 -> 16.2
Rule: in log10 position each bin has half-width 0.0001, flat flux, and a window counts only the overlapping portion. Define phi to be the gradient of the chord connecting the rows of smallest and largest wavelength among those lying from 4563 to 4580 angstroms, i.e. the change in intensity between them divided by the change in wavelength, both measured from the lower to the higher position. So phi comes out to -0.06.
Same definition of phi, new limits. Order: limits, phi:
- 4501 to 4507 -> 0.55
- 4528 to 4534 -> 0.14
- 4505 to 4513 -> -0.48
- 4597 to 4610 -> 0.07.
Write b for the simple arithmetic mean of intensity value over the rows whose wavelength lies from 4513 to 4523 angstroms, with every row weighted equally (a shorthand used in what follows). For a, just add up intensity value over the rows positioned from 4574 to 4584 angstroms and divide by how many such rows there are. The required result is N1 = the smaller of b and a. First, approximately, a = 17.2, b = 15.7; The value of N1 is 15.7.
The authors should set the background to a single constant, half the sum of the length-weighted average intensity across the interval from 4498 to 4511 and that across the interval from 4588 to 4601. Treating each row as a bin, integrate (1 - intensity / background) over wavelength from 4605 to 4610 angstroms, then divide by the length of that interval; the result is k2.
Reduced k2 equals -0.11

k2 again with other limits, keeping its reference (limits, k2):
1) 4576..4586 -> 0.04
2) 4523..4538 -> 0.24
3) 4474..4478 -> 0.14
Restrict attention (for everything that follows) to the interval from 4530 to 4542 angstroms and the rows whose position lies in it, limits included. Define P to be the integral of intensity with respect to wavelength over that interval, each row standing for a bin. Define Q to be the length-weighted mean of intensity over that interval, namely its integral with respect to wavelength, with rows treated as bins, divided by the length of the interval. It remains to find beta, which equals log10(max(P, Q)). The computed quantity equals 2.20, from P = 160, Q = 13.4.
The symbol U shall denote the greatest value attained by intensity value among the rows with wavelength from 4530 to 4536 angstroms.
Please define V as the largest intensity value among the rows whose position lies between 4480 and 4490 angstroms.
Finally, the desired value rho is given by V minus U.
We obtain 2.4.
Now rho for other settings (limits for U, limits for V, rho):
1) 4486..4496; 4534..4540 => 0.8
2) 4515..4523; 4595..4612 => 1.5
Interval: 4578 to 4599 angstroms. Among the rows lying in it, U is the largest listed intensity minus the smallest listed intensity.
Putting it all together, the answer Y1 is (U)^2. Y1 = 28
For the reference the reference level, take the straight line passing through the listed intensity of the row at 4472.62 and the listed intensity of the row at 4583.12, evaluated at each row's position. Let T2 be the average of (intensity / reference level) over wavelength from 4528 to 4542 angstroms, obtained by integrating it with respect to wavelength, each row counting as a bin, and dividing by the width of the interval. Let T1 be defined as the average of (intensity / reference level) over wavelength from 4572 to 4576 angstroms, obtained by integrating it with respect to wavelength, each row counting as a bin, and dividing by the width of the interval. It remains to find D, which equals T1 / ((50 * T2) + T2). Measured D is 0.025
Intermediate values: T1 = 1.04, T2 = 0.81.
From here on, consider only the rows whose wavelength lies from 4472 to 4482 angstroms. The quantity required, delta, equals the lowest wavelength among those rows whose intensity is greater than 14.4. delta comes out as 4472.62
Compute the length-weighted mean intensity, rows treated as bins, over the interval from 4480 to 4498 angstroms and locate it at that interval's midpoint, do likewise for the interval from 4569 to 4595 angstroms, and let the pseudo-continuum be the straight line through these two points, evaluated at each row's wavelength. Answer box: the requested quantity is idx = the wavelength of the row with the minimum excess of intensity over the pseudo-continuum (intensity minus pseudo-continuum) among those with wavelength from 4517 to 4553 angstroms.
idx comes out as 4534.84 angstroms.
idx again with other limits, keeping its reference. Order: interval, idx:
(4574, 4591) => 4585.23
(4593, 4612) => 4593.69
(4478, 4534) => 4528.57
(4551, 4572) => 4555.77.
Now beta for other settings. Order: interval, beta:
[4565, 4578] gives 2.36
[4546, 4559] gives 2.30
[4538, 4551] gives 2.29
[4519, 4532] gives 2.28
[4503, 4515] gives 2.28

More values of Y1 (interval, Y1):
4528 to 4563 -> 136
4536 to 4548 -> 8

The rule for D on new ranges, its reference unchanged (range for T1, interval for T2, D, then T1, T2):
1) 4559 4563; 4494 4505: 0.023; 1.12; 0.94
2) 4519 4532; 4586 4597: 0.017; 0.89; 1.05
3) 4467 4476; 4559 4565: 0.016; 0.91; 1.11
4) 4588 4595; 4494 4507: 0.022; 1.05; 0.95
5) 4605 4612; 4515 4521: 0.022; 1.13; 1.00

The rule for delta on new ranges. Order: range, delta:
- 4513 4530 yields 4514.00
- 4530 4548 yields 4539.01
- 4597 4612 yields 4597.92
